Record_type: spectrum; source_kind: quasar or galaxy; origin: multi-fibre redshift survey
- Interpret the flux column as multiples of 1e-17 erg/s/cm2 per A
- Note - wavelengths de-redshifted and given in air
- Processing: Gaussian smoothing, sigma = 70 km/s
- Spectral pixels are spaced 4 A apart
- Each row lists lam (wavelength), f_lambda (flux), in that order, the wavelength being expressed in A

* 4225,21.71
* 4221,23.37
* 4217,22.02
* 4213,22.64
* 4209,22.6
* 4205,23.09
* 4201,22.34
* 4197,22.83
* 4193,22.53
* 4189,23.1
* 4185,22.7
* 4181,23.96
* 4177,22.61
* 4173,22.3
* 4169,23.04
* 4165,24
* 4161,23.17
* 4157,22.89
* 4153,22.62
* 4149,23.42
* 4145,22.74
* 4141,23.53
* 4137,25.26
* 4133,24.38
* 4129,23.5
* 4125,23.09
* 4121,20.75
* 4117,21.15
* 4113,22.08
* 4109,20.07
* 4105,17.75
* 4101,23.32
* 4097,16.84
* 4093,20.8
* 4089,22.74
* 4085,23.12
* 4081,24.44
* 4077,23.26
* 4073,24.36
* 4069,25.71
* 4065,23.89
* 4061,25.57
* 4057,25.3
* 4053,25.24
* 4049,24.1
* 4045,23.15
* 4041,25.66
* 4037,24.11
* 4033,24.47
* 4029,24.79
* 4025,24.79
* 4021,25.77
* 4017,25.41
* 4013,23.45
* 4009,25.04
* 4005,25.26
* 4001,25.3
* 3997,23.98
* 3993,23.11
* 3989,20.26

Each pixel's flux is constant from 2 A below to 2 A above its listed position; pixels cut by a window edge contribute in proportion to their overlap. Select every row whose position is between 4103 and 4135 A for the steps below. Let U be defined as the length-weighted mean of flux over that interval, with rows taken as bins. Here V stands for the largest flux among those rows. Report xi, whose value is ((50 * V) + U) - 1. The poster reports 1240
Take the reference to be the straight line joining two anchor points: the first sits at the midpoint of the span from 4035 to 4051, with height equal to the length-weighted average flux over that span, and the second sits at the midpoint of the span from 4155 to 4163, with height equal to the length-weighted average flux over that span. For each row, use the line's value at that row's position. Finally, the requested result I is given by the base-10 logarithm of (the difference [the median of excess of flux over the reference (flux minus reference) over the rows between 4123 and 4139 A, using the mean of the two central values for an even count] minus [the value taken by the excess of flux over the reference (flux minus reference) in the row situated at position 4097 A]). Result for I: 0.9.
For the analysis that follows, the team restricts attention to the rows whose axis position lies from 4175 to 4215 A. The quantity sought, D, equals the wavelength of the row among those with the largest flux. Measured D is 4181 A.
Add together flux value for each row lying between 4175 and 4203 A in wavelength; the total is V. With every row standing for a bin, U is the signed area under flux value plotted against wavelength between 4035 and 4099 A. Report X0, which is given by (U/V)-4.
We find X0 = 5.5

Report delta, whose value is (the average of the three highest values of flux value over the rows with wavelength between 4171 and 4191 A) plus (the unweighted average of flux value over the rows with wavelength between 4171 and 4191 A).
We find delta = 46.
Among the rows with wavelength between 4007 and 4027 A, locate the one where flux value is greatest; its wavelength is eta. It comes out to 4021 A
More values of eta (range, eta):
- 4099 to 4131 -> 4129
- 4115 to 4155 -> 4137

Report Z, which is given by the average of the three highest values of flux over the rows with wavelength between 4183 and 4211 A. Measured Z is 23.0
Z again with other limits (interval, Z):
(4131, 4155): 24.4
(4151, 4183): 23.7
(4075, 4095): 23.6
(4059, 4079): 25.2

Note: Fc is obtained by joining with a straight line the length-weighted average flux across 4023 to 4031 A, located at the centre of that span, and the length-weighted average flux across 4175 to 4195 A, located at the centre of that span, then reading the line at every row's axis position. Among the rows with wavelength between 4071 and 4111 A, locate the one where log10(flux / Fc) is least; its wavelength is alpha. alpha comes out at 4097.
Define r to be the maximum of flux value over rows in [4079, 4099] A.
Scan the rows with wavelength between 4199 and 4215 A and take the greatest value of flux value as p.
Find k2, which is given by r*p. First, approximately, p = 23.09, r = 24.44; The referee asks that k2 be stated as 564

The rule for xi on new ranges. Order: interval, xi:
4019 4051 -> 1312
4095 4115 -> 1185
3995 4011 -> 1289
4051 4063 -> 1303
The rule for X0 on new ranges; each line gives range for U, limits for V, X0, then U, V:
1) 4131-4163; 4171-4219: -1.2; 752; 273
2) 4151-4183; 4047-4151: -2.8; 738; 596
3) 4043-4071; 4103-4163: -1.9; 692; 336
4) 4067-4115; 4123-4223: -2.2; 1058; 578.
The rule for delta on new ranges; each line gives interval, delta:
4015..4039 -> 50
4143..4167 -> 47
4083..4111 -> 44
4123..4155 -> 48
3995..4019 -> 50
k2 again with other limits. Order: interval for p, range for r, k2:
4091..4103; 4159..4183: 560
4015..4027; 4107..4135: 628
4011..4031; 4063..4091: 663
